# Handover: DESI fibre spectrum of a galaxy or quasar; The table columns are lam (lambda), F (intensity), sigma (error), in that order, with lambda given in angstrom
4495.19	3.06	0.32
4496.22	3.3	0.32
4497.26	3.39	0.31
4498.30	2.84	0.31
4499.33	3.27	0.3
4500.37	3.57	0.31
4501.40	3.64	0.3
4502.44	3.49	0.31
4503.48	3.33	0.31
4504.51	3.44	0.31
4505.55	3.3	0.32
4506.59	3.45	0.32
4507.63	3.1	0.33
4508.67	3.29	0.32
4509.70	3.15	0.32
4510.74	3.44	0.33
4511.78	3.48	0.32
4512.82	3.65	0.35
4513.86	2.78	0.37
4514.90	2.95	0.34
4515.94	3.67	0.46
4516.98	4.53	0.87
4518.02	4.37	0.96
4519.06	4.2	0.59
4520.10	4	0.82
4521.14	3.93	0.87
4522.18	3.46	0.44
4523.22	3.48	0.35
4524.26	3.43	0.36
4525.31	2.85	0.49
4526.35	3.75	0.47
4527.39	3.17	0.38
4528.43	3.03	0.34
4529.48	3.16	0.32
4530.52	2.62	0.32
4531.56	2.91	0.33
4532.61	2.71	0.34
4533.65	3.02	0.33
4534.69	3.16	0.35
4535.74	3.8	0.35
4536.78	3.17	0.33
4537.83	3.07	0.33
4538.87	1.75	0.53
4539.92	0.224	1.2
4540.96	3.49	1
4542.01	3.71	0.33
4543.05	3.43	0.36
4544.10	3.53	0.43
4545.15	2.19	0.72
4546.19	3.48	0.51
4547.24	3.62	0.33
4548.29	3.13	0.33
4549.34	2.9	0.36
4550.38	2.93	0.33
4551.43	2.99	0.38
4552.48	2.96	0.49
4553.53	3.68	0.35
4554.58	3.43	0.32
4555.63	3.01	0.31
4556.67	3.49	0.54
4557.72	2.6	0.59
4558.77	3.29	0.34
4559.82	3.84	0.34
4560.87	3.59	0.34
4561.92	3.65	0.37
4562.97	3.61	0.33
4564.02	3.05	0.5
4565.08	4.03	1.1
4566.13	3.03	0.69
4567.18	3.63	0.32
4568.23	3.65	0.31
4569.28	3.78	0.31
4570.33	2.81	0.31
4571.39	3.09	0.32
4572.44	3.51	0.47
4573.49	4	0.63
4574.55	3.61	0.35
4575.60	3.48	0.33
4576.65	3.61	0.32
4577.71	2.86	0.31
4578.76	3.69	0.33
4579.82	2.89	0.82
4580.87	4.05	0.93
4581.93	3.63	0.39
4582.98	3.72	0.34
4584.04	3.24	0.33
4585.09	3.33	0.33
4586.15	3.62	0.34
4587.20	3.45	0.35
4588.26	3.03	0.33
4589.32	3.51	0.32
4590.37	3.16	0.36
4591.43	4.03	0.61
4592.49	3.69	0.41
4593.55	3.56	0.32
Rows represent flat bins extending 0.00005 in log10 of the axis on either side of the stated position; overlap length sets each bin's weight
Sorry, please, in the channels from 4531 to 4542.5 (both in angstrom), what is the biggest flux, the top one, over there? 3.8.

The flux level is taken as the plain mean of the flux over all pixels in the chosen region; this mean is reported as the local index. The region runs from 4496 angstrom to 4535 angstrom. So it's 3.38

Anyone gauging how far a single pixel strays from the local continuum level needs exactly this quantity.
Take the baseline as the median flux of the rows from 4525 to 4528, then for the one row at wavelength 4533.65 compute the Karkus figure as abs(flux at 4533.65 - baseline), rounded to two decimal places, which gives 0.15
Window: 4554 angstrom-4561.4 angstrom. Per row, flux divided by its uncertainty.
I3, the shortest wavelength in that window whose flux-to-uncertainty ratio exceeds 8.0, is 4554.58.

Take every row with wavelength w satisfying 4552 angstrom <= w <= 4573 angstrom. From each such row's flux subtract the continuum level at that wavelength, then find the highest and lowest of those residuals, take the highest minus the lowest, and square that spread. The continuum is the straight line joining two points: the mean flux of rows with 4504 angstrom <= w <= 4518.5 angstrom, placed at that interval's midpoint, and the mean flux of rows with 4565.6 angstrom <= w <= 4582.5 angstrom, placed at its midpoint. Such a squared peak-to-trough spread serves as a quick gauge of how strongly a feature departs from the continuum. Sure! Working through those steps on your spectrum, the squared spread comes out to 2.0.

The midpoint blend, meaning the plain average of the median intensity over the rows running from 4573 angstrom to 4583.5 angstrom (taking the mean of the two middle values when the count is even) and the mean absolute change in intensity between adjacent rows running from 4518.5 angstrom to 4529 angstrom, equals 1.98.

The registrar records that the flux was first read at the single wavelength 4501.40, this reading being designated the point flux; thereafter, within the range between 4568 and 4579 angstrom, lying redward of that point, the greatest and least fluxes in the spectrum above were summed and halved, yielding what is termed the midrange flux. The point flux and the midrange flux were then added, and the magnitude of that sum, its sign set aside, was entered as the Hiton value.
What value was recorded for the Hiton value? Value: 7.0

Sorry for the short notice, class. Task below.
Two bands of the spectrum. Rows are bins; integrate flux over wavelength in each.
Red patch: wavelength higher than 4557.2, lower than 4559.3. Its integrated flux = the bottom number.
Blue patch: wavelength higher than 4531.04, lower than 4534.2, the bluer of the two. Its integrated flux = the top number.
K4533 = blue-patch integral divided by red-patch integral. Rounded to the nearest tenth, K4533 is 1.5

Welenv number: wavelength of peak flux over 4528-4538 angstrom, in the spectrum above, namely 4535.74 angstrom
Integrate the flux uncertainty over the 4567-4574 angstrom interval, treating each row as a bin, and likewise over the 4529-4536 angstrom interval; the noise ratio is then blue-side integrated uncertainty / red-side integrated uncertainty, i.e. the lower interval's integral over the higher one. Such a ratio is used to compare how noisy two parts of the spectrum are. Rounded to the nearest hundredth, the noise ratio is 0.87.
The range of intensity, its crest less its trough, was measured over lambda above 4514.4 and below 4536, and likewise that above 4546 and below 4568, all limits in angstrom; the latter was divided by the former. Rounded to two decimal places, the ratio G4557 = 0.75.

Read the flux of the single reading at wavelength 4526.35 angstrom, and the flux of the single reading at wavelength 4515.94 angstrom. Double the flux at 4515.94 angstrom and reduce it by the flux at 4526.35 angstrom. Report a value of 3.6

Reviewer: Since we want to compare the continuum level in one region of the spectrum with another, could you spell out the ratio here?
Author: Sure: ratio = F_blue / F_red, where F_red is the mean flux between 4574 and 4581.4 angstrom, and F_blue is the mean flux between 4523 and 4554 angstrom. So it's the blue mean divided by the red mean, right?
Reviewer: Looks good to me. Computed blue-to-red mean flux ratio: 0.88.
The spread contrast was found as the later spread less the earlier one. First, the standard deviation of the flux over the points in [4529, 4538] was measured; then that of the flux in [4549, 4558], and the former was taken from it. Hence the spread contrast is 0.0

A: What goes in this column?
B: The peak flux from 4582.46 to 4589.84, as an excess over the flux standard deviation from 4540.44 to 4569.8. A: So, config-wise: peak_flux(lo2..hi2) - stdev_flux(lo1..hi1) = 3.31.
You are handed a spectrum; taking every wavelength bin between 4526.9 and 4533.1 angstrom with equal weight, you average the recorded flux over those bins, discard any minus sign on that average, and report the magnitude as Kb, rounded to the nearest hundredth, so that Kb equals 2.93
